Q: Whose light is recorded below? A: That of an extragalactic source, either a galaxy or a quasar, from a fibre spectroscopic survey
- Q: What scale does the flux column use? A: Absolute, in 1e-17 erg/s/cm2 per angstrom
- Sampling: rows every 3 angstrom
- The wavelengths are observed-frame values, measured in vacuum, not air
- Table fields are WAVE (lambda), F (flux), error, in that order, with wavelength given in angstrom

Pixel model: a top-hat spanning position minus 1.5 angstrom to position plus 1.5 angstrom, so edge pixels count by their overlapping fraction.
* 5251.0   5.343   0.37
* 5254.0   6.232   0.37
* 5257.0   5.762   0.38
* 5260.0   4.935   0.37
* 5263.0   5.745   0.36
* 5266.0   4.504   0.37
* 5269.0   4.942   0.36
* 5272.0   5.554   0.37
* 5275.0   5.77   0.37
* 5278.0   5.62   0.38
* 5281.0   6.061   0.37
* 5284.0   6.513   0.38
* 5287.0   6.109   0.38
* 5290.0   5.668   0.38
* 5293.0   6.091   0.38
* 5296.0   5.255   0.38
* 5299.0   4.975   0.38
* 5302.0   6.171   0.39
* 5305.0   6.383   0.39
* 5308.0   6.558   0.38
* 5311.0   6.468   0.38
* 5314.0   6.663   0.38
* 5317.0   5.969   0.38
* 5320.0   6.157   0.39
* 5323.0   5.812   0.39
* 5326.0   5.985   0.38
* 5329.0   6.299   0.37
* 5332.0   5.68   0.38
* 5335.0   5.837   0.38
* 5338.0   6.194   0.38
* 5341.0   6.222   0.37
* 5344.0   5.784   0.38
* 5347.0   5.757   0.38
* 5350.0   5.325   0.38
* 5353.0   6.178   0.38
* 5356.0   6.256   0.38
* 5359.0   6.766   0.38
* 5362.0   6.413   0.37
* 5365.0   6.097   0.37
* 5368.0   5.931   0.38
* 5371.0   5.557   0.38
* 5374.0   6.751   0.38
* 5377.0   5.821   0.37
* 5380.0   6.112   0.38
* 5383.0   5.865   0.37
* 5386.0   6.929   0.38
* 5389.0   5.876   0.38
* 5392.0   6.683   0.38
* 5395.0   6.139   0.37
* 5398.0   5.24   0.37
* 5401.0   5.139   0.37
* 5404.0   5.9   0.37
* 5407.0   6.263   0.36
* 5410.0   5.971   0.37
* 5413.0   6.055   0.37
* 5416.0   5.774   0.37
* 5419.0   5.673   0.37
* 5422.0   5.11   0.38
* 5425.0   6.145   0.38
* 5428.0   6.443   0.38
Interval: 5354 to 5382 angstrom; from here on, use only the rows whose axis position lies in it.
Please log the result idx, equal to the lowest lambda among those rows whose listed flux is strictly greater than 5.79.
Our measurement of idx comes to 5356.0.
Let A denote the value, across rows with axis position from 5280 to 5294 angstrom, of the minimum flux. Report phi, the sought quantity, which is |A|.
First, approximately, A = 5.668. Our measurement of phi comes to 5.7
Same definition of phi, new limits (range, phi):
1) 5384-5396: 5.9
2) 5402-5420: 5.7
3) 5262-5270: 4.5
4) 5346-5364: 5.3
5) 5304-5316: 6.4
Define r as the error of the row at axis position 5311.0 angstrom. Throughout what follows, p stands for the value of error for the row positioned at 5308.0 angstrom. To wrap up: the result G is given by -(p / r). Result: -1.00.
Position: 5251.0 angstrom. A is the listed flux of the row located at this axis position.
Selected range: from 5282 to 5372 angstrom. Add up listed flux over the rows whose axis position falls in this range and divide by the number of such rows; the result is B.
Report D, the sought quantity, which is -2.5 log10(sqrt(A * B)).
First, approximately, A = 5.343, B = 6.04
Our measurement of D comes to -1.886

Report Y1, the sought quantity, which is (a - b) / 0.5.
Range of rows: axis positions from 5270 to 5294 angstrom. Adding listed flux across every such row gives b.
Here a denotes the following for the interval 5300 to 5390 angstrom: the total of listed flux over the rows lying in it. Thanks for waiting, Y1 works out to 273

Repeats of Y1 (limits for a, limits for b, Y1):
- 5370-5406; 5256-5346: -207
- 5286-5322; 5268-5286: 76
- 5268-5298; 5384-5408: 19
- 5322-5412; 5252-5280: 263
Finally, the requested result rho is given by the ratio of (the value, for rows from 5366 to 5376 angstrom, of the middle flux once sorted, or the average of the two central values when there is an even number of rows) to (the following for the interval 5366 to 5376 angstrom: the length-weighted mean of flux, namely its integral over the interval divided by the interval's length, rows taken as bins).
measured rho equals 0.98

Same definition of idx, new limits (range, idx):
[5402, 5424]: 5404.0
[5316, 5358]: 5317.0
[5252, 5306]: 5254.0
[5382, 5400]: 5383.0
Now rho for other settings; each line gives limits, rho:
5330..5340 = 0.98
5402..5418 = 1.00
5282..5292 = 1.00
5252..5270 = 1.00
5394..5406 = 0.99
